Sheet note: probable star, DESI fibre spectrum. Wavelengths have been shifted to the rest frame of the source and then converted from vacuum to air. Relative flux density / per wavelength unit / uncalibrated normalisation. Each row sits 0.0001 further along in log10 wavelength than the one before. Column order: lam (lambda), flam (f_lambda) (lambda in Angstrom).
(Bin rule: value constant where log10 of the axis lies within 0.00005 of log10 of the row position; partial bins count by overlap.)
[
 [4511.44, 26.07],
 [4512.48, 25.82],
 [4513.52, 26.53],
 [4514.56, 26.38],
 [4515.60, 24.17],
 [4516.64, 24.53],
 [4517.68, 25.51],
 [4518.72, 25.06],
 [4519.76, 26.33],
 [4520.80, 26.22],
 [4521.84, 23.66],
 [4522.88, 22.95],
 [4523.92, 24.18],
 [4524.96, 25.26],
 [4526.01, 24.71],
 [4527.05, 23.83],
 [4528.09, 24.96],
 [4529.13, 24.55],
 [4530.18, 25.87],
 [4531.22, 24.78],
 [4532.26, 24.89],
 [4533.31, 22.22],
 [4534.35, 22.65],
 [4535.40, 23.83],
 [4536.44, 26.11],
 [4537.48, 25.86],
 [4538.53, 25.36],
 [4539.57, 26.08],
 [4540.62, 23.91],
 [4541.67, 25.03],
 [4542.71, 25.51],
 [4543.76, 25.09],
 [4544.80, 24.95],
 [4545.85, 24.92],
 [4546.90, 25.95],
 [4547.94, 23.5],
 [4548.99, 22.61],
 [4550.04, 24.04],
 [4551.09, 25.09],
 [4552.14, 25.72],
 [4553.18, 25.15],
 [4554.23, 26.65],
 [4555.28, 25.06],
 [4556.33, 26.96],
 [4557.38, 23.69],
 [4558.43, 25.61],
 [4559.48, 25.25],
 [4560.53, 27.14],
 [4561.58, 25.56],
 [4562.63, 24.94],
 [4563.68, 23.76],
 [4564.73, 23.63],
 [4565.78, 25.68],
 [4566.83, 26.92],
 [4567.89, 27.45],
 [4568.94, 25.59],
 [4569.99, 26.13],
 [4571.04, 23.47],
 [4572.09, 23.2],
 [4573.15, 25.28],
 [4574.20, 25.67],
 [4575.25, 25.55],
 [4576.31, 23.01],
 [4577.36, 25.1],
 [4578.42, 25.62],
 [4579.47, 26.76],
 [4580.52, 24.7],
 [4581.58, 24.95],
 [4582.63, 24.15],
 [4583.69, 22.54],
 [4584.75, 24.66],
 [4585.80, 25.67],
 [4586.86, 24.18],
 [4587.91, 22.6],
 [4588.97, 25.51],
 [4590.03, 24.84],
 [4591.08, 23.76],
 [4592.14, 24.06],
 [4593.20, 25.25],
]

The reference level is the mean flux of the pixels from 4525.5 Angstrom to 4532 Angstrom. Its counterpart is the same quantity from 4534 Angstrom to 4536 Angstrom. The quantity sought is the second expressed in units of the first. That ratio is 0.94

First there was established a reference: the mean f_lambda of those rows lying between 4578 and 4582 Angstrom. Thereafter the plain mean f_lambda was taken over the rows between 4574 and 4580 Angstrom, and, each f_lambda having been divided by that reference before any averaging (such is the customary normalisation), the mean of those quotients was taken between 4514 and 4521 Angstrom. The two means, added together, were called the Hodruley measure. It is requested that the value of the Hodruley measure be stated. 26.3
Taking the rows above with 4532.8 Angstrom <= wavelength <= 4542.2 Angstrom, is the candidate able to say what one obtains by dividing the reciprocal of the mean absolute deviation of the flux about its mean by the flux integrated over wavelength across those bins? 0.0035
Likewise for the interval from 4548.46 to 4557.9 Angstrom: 0.0041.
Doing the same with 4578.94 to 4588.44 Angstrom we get 0.0044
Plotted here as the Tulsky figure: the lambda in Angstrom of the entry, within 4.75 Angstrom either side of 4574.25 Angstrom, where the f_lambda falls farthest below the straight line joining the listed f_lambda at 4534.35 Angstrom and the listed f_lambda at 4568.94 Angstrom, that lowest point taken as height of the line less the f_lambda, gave 4576.31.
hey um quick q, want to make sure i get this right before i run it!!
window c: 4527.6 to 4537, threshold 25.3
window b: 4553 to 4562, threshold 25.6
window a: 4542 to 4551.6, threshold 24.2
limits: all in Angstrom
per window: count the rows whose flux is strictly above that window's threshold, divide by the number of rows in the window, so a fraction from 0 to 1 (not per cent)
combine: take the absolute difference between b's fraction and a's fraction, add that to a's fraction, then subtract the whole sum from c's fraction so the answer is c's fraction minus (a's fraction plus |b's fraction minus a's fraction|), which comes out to -0.67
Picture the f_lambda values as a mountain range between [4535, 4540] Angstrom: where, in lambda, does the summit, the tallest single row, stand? 4536.44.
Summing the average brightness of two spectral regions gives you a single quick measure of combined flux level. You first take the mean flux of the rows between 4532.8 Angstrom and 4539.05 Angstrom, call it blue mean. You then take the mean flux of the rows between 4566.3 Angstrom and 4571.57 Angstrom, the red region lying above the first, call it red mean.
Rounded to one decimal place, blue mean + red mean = 50.3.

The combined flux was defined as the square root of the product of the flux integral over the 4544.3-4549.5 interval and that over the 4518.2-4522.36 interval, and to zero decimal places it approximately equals 116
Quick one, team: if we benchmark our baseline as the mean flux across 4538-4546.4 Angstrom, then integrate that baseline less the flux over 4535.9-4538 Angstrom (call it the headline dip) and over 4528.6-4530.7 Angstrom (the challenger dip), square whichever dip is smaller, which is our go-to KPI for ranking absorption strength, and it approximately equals 3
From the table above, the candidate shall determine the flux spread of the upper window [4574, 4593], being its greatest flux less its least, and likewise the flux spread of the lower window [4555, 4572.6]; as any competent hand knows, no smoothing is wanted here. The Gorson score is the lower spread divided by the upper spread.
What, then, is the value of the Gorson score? 1.0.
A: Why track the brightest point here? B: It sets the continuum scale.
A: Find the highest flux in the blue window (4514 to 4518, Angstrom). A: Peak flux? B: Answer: 26.38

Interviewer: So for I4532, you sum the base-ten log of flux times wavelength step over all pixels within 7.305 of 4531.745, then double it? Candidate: 40.64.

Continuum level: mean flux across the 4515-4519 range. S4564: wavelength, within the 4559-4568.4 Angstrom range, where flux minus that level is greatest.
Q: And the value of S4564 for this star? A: 4567.89 Angstrom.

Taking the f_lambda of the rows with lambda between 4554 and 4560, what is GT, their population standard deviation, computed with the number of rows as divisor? 1.08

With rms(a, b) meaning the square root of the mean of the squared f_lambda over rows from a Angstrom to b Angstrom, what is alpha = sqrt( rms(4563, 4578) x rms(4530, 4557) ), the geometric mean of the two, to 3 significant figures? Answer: 25.0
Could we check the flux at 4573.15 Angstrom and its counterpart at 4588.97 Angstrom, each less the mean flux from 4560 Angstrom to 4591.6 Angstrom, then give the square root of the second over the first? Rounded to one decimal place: 1.3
